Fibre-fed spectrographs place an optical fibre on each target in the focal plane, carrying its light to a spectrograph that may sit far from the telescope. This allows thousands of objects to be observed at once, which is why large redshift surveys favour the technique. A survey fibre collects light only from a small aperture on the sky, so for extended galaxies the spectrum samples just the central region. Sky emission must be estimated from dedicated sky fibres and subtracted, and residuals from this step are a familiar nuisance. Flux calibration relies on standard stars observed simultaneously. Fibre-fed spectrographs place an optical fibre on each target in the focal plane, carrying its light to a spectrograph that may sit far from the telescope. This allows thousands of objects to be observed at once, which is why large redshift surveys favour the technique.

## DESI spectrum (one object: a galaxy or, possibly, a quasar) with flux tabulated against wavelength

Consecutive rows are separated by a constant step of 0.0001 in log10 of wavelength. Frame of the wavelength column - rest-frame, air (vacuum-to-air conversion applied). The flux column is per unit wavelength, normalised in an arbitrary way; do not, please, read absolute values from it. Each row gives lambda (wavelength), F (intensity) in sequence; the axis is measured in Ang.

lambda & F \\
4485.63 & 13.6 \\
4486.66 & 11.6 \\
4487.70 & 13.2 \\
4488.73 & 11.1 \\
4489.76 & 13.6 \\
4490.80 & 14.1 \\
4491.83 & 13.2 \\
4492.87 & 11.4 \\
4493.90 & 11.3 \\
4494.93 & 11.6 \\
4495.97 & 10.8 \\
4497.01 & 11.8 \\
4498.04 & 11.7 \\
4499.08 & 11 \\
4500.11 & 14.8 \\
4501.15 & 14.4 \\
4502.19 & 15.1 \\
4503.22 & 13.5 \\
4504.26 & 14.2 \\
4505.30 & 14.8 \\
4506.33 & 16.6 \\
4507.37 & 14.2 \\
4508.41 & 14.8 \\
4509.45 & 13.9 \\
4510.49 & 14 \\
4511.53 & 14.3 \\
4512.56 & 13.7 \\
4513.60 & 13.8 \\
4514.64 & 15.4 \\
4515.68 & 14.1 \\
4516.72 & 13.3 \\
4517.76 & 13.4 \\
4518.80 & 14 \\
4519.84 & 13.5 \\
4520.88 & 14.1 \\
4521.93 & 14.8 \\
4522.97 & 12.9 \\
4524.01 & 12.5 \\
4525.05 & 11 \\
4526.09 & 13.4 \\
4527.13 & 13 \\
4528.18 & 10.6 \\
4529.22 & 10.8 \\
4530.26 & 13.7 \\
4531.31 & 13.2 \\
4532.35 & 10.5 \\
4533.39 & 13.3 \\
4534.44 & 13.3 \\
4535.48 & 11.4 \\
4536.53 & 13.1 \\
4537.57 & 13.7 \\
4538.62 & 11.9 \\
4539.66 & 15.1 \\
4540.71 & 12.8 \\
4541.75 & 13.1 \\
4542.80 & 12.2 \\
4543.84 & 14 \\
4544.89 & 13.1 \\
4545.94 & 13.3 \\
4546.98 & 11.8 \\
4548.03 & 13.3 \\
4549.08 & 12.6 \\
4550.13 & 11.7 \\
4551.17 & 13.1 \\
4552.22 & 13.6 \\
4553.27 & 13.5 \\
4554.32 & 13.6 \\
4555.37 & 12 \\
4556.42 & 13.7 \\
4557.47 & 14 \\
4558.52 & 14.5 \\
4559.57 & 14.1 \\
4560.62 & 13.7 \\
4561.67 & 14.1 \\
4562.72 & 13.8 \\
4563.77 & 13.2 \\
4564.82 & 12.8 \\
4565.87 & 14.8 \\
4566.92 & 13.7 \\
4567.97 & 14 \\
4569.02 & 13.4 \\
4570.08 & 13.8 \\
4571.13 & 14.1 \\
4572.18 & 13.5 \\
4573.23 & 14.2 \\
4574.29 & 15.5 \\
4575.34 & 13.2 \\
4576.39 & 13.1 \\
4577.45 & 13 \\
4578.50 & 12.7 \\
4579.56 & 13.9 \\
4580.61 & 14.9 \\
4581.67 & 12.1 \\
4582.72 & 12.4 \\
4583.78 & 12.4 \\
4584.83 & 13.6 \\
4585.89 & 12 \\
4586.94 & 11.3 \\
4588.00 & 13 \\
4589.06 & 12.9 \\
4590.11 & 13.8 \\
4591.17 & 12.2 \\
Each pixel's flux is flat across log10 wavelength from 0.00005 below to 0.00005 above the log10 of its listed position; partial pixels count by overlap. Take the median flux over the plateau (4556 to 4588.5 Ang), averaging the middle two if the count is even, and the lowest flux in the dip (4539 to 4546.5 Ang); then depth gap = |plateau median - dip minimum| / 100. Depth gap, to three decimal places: 0.015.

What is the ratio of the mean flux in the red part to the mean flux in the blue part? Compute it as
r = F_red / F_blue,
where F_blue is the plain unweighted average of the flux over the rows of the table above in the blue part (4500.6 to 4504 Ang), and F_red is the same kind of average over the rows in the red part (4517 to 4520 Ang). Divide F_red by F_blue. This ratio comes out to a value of 0.95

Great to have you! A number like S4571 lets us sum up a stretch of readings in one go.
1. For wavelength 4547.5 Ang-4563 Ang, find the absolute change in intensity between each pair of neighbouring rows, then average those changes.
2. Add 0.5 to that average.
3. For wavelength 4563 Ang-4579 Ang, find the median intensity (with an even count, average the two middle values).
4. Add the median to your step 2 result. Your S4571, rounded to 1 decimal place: 14.7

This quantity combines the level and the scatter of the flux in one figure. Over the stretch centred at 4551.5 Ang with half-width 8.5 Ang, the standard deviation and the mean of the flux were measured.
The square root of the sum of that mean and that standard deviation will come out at 3.75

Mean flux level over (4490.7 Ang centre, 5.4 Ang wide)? 12.7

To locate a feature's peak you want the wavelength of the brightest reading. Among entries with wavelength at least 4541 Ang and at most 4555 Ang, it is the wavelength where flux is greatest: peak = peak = 4543.84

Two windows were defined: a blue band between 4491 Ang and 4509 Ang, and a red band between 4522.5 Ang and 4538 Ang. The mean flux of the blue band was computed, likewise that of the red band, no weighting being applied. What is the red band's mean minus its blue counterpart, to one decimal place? -0.8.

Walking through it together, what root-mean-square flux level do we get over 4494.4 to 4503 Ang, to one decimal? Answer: 12.8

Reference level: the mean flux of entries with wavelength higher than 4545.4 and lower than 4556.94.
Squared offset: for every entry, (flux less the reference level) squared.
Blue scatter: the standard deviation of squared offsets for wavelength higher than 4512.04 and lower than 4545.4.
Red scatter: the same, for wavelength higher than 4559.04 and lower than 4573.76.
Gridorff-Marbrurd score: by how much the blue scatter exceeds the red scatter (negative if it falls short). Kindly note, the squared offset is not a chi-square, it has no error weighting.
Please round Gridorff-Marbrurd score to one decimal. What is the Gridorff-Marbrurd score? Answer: 1.0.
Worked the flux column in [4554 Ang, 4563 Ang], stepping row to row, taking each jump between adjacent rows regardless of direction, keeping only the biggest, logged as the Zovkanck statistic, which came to 1.70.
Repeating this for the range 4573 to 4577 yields 2.30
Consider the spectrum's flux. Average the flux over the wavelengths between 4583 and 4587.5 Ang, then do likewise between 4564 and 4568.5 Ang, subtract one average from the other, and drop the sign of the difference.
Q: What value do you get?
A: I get 1.5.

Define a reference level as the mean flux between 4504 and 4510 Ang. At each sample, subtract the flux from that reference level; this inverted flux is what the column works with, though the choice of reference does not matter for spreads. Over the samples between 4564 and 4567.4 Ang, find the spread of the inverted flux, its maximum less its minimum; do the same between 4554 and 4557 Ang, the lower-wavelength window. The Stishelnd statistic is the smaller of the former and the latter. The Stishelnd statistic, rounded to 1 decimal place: 1.7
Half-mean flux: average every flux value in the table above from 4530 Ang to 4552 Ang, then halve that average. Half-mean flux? 6.43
